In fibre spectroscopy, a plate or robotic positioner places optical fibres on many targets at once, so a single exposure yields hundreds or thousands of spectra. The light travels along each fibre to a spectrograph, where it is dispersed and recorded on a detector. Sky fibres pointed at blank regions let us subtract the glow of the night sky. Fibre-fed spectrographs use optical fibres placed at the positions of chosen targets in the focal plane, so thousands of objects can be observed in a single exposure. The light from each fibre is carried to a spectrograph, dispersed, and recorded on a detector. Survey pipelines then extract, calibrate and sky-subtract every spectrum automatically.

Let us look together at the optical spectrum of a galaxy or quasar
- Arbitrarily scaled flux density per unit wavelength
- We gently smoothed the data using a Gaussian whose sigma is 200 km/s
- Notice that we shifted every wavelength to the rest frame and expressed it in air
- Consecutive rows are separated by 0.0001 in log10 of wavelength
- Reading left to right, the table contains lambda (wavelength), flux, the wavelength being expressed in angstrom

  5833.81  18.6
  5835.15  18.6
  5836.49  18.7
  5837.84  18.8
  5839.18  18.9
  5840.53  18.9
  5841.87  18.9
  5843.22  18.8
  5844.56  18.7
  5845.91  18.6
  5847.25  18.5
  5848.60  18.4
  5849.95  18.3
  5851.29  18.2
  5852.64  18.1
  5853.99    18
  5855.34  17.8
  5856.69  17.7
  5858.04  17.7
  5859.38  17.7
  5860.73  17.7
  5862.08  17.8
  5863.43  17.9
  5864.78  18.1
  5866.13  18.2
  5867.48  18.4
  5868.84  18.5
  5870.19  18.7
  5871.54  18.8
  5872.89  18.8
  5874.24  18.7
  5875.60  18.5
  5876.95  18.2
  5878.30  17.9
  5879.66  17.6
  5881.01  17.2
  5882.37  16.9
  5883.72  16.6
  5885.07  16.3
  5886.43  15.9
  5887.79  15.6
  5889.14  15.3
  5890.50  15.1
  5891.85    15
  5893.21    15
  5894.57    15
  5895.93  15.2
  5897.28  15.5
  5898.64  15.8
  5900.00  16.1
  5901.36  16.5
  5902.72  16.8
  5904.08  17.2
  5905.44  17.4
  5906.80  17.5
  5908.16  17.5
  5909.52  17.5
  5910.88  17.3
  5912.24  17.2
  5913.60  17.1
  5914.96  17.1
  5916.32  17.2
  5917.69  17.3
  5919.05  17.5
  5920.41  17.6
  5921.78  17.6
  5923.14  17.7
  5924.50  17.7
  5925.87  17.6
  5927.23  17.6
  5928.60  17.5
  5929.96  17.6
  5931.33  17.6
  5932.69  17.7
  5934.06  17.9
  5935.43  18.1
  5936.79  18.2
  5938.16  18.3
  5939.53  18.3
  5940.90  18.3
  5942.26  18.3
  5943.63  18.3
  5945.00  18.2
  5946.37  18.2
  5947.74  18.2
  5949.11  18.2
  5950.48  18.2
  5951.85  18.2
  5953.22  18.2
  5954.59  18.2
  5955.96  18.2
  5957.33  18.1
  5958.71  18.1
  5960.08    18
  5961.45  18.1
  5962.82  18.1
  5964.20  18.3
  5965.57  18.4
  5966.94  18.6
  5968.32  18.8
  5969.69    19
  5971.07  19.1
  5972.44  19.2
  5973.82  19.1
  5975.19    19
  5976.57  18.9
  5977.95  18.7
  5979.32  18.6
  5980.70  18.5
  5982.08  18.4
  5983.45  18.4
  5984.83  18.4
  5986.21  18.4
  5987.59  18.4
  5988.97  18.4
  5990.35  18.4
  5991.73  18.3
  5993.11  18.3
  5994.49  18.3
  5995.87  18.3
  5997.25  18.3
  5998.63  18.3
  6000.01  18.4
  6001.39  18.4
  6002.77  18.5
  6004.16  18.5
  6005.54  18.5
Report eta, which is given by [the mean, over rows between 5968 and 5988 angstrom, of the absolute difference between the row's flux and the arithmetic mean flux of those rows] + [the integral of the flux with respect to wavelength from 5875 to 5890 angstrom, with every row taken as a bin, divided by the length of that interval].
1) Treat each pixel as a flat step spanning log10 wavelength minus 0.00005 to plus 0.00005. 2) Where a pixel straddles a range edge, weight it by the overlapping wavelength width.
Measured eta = 17.1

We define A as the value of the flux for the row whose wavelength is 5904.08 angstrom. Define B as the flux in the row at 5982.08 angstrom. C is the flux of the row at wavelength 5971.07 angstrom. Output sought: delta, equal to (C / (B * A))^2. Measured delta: 0.0036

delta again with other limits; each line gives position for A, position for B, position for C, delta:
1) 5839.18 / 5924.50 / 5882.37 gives 0.0026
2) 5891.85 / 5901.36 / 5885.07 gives 0.0043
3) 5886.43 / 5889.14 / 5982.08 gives 0.0057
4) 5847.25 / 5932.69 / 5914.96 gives 0.0027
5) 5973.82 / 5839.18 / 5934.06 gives 0.0025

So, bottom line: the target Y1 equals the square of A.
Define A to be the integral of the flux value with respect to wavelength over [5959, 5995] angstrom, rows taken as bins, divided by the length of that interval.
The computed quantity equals 344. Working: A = 18.5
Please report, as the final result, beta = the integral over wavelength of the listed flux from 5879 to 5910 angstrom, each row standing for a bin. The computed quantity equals 505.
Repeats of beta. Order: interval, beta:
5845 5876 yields 565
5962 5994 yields 595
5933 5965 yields 582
